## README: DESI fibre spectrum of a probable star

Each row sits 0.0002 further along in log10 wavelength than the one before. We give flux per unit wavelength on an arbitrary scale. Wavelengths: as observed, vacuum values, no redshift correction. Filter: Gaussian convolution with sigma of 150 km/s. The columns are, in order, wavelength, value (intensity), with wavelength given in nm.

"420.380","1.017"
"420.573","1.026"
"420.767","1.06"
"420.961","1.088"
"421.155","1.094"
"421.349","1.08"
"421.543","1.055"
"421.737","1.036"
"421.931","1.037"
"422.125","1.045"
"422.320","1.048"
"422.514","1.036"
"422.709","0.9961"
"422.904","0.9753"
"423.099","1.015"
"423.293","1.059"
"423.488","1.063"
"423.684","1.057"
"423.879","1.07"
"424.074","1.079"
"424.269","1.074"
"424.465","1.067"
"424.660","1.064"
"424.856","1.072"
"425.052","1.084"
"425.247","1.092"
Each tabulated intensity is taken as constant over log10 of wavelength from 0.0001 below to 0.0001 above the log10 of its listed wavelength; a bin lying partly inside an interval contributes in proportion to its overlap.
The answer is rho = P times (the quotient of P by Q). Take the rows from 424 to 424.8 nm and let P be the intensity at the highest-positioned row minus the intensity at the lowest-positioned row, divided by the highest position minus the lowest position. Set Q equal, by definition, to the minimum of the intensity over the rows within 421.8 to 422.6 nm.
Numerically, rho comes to 0.0006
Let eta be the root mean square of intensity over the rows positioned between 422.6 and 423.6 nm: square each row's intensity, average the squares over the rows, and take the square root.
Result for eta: 1.022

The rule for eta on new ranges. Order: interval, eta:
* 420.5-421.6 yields 1.067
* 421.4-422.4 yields 1.044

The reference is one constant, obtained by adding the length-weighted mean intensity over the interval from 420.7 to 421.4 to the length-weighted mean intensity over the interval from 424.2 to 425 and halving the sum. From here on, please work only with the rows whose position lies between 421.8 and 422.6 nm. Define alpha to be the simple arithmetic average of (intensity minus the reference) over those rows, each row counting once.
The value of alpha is -0.033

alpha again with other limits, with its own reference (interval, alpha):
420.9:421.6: 0.004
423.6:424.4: -0.005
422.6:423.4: -0.064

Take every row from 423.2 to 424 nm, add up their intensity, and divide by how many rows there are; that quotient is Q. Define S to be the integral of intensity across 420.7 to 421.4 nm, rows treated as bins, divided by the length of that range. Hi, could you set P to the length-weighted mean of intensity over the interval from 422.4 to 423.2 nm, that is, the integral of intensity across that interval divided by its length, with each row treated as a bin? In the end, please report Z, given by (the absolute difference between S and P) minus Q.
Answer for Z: -0.99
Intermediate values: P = 1.01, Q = 1.06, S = 1.08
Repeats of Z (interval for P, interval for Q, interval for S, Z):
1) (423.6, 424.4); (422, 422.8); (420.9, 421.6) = -1.02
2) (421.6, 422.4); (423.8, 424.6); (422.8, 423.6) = -1.06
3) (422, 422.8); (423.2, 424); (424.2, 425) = -1.02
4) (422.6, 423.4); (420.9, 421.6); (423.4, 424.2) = -1.02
